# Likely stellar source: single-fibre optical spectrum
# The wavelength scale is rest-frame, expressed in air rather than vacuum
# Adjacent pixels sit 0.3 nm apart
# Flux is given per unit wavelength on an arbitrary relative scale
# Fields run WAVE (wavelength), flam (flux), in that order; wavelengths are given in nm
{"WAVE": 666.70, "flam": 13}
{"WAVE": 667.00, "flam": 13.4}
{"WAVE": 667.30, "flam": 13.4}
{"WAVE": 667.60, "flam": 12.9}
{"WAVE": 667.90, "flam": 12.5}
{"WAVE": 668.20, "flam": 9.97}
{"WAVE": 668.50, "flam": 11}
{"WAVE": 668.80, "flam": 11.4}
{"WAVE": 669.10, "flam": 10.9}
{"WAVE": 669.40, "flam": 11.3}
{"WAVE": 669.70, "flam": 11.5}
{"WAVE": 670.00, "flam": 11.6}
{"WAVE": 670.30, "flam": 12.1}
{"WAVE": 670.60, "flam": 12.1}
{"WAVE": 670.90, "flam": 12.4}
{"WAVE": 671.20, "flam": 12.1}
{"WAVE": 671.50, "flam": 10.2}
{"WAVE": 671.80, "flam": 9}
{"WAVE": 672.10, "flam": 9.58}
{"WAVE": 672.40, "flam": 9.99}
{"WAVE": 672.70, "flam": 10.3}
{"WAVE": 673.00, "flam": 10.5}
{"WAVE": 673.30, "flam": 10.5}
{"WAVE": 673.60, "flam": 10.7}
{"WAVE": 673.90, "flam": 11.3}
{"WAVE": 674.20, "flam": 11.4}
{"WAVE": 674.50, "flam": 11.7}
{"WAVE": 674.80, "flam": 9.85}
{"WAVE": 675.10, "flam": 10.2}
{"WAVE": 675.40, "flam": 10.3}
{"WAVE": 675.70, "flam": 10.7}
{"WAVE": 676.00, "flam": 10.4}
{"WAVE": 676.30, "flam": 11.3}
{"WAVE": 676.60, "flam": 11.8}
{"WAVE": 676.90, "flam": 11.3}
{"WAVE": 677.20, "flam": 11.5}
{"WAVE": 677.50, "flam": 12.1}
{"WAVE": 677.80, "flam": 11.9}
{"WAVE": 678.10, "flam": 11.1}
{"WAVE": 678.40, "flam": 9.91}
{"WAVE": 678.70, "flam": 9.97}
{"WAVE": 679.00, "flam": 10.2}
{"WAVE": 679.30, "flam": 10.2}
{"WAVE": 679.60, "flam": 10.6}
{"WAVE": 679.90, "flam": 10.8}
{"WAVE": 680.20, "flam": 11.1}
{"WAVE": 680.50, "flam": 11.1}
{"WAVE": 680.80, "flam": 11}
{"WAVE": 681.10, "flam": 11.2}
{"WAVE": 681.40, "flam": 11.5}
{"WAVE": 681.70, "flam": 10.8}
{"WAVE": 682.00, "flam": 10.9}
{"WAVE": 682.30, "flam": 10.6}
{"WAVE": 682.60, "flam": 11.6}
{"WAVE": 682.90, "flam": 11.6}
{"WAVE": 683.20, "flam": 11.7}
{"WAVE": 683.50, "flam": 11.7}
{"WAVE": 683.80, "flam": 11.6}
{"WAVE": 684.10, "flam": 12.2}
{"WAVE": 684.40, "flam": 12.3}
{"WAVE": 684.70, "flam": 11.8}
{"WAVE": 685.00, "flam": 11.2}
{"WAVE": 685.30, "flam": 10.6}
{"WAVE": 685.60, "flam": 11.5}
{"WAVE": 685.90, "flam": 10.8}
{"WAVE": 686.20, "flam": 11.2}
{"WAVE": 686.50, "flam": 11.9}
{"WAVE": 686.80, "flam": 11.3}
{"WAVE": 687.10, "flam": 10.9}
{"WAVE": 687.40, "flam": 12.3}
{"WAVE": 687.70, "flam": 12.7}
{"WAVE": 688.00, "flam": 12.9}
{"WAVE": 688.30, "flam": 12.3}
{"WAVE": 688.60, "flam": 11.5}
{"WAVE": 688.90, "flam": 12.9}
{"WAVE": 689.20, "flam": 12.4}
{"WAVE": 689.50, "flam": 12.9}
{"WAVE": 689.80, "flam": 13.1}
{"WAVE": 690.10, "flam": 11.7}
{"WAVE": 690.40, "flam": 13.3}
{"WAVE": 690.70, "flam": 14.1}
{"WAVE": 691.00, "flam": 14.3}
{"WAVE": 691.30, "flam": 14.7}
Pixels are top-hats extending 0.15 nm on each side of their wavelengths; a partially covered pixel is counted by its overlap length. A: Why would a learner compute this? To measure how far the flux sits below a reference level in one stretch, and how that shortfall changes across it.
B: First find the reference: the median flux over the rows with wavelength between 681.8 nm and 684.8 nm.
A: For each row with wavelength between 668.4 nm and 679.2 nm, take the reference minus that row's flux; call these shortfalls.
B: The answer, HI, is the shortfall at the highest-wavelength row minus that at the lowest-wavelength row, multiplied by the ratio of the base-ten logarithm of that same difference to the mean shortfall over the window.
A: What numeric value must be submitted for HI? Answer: -0.11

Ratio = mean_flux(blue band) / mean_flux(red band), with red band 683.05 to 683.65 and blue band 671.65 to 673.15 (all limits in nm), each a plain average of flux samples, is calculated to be 0.84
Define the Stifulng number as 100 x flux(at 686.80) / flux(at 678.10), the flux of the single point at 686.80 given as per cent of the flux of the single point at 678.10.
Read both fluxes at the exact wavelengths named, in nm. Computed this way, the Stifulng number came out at 102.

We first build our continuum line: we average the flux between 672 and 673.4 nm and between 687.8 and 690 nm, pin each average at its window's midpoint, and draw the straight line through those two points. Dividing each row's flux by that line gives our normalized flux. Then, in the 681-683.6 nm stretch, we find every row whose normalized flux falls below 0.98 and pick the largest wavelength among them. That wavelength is 682.30 nm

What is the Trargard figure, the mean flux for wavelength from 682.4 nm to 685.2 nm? 11.7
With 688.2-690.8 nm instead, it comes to 12.7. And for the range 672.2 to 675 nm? 10.7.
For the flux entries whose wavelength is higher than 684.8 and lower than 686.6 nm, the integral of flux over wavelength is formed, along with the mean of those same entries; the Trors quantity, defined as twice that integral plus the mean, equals 52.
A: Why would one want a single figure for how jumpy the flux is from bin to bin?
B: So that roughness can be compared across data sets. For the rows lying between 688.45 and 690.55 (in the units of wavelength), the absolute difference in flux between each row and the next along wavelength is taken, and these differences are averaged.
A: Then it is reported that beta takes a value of 0.93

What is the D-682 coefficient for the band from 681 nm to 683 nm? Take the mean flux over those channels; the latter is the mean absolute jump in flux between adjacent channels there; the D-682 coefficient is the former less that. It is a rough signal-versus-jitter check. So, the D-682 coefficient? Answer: 10.8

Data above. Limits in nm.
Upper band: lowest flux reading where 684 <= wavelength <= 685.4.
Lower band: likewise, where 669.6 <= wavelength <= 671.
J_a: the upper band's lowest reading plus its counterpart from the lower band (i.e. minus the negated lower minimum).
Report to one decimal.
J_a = 22.1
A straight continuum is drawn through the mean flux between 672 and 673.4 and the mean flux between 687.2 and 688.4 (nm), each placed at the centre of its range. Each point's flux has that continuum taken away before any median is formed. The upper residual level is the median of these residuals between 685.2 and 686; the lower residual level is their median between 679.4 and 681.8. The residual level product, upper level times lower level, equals 0.5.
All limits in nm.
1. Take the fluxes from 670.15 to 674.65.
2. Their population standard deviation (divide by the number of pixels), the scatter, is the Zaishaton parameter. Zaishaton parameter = 1.00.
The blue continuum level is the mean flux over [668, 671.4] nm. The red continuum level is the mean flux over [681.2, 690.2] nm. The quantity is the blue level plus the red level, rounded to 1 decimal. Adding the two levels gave 23.2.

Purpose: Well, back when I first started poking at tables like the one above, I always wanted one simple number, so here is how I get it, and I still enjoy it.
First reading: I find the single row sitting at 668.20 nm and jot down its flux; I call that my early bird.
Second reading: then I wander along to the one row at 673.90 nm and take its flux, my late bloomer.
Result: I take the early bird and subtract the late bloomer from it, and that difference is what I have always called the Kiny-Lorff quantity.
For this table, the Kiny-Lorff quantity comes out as -1.3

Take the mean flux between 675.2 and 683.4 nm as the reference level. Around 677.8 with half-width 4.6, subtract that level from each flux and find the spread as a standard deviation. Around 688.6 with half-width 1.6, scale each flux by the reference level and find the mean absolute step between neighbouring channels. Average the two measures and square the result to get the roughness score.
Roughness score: 0.11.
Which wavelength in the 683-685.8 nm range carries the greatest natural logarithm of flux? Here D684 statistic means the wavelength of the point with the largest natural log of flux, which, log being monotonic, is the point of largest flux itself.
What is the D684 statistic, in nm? 684.40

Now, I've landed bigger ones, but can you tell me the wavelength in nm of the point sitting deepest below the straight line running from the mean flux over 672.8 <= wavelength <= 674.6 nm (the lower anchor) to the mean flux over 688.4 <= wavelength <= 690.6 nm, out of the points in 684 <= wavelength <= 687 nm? 685.30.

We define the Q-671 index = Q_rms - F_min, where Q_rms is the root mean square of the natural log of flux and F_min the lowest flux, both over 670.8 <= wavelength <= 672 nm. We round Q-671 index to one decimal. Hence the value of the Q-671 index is -6.6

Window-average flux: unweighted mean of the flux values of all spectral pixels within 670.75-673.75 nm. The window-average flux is 10.5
